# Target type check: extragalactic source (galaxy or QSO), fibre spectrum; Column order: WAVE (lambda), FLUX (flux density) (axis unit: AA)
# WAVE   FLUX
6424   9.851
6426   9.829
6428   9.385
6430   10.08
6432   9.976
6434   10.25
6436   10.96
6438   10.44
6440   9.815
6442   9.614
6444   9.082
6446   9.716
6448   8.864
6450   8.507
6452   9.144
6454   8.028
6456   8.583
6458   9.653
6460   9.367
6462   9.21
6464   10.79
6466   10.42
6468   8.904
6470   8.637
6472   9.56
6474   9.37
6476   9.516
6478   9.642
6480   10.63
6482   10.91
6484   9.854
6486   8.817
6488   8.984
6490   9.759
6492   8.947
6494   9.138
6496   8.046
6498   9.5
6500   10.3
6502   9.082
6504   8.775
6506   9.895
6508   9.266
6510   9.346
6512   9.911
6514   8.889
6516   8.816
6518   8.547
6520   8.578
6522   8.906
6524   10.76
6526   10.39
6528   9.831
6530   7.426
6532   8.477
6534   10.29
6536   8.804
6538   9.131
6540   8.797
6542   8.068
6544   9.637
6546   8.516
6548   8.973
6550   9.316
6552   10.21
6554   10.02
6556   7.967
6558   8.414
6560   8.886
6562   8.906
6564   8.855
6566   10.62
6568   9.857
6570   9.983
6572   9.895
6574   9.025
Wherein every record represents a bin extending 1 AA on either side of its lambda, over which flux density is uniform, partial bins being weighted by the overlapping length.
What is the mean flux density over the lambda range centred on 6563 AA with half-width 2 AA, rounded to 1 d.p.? 8.9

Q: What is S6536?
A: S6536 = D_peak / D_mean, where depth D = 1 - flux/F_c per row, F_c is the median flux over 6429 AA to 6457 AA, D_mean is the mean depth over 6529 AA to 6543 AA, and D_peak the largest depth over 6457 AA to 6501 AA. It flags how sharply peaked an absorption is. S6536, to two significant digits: 1.7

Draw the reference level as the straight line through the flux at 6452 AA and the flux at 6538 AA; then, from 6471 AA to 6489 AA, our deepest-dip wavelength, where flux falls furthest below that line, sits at 6486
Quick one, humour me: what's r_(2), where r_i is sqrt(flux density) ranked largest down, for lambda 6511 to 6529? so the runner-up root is 3.22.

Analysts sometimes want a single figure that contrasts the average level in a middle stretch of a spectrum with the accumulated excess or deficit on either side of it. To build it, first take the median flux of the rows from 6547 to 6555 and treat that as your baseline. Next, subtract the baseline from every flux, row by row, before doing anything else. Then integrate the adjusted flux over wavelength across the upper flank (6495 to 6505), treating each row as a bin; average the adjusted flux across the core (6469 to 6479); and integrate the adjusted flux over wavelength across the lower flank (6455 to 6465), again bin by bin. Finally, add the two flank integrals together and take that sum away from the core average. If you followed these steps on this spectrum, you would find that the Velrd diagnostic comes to 6.4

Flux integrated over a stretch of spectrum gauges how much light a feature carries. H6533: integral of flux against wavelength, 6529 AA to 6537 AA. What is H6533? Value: 70.0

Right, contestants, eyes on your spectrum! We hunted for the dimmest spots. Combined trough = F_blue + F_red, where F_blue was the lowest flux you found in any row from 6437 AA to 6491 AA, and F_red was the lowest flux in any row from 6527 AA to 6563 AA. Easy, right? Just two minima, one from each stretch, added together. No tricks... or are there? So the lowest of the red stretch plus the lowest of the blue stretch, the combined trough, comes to 15.5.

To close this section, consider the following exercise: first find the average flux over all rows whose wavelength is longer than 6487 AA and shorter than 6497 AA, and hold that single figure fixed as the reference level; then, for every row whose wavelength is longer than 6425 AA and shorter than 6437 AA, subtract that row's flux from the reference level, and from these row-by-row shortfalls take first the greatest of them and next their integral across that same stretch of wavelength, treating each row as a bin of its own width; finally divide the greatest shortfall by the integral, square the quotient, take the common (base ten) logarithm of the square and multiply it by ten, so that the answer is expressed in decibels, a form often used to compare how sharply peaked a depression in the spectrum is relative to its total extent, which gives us -30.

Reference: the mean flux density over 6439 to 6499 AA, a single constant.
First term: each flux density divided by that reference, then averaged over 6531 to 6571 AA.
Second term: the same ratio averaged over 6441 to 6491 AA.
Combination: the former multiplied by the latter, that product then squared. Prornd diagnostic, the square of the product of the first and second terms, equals 0.97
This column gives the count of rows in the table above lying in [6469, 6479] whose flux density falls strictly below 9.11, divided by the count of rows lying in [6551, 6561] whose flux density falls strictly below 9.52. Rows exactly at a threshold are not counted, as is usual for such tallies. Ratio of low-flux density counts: 0.33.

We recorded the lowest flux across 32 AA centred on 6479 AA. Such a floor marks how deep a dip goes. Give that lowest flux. 8.637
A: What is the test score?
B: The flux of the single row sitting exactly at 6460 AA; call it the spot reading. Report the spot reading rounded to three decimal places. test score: 9.367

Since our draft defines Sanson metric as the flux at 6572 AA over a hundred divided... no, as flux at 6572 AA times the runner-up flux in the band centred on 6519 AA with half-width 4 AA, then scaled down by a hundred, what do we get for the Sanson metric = 0.872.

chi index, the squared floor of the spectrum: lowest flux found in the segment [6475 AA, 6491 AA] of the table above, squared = 78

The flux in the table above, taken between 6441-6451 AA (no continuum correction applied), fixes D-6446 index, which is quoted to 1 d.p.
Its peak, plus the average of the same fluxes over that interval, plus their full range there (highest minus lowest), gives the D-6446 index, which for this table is 20.1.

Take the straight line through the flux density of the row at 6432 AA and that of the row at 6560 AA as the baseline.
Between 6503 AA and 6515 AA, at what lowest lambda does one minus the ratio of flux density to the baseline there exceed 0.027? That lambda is 6504 AA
